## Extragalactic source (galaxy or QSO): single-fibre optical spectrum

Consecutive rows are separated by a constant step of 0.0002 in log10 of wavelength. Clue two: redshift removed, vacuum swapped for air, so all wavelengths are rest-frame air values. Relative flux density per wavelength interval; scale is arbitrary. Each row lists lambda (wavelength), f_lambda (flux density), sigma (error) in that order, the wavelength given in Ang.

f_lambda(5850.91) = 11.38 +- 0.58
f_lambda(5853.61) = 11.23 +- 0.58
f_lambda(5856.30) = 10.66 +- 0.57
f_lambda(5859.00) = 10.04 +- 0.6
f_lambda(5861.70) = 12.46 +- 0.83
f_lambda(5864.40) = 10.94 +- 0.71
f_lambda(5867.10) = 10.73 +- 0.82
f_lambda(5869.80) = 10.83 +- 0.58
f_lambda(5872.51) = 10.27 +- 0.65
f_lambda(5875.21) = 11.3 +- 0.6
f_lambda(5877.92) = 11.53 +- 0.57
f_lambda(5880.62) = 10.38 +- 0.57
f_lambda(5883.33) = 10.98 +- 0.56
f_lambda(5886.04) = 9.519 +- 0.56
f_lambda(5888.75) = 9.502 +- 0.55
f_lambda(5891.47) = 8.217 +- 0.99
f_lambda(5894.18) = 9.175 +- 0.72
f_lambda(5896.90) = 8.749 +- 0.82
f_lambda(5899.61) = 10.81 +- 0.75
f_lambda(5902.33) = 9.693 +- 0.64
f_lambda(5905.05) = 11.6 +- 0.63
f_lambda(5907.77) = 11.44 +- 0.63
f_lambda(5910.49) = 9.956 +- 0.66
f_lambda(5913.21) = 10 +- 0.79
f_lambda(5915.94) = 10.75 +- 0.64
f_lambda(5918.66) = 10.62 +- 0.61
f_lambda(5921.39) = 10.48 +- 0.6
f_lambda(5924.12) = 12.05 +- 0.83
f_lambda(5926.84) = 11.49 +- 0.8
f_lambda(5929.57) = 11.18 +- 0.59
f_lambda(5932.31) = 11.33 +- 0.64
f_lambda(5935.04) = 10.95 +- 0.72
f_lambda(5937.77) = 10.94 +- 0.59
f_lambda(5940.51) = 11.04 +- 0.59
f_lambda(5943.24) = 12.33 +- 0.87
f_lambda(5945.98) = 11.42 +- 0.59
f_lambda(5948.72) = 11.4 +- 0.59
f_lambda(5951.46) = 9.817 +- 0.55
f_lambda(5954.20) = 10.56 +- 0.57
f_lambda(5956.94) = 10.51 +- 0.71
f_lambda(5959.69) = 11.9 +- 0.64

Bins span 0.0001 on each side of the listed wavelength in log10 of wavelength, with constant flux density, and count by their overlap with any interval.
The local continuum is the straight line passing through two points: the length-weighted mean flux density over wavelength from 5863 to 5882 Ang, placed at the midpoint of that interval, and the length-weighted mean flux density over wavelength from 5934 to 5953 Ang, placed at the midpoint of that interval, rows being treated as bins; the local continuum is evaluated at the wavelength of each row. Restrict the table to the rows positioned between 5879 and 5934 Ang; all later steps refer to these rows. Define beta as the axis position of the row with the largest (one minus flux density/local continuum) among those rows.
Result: 5891.47 Ang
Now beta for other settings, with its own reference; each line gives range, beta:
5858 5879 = 5859.00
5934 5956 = 5951.46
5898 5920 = 5902.33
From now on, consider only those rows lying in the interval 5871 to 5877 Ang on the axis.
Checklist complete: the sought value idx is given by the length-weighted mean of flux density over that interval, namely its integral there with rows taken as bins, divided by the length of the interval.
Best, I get 10.8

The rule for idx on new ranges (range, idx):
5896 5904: 9.9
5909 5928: 10.8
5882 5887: 10.3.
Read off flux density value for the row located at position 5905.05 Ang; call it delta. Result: 11.6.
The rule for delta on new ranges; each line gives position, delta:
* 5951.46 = 9.817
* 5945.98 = 11.42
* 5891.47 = 8.217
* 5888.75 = 9.502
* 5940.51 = 11.04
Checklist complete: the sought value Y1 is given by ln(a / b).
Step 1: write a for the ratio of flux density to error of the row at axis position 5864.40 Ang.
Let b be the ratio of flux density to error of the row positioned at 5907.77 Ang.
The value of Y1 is -0.2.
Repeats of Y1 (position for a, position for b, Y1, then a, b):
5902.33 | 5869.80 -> -0.2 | 15.1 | 18.7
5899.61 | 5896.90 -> 0.3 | 14.4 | 10.7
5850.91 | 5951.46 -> 0.1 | 19.6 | 17.8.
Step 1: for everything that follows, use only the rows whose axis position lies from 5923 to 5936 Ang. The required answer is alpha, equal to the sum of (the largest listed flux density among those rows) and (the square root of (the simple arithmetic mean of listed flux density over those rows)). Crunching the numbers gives 15.4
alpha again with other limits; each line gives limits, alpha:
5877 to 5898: 14.7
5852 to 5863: 15.8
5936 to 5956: 15.7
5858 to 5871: 15.8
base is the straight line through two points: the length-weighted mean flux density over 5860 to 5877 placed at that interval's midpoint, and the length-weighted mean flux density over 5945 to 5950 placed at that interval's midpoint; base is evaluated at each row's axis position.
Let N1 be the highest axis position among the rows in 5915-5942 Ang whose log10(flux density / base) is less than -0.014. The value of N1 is 5937.77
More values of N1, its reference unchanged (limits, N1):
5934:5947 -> 5937.77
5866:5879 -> 5872.51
